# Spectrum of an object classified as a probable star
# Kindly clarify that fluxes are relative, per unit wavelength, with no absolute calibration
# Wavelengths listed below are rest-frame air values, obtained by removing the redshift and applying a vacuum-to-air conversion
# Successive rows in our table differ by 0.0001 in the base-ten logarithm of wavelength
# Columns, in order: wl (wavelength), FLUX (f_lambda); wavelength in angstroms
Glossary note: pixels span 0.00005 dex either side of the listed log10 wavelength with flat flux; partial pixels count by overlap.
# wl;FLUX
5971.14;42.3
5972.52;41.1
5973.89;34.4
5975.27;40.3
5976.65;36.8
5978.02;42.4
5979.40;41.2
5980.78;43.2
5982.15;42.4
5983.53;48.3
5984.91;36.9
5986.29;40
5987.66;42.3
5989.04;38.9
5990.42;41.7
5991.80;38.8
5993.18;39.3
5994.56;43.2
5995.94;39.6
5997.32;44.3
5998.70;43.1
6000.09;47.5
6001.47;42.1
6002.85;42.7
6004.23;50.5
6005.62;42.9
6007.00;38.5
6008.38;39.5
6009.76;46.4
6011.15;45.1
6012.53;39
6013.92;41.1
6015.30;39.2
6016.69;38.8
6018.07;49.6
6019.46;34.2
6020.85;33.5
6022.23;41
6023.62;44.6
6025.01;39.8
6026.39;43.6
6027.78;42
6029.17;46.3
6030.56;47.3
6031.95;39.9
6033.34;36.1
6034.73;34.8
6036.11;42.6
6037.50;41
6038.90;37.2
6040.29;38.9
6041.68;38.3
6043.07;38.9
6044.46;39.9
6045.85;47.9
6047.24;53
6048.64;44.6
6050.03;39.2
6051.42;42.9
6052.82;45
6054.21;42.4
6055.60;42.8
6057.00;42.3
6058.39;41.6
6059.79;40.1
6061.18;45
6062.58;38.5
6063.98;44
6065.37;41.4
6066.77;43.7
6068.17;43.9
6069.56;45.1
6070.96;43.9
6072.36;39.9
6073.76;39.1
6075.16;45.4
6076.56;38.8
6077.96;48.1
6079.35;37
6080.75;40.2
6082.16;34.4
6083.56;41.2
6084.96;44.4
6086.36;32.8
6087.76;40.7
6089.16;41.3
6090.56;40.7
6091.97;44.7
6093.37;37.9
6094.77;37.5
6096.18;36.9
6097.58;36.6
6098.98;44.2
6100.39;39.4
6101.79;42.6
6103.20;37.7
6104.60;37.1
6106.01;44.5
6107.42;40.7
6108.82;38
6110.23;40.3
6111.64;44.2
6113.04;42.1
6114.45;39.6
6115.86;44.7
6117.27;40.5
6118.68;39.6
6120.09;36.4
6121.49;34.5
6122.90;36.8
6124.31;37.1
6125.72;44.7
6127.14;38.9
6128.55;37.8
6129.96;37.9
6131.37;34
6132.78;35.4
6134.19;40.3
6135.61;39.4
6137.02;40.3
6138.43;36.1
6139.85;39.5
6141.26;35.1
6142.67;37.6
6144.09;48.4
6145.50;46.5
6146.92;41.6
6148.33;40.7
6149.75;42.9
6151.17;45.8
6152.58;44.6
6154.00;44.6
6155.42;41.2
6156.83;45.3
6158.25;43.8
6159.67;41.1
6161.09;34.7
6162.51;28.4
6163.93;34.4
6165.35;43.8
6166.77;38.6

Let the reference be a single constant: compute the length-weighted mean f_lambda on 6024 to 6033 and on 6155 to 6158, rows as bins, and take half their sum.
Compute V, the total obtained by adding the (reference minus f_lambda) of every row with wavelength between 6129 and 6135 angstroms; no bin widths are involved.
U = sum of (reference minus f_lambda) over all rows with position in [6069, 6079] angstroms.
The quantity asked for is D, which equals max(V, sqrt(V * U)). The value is 25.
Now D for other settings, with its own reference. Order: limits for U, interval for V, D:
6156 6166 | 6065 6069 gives 5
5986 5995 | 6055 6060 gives 11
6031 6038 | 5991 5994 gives 14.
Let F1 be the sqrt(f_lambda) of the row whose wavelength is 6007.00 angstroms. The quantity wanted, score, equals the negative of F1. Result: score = -6.20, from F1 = 6.20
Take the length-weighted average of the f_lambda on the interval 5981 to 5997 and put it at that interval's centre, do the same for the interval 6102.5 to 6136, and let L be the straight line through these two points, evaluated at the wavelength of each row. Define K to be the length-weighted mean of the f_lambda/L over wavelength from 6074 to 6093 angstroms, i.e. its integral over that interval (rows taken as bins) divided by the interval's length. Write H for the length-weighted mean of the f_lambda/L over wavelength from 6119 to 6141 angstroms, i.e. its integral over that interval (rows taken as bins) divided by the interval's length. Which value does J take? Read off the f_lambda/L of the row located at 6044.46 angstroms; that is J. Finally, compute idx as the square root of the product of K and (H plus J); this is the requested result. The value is 1.41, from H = 0.97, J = 0.99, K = 1.02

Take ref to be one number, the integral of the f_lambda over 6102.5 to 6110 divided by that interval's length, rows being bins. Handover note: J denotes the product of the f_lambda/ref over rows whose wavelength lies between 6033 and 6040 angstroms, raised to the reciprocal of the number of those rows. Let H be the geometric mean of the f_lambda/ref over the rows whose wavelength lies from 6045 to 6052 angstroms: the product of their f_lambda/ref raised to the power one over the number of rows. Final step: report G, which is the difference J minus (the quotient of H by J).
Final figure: -0.22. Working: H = 1.14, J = 0.96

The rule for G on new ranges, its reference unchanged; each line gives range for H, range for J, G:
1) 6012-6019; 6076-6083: -0.05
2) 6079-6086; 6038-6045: -0.04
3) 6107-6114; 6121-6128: -0.11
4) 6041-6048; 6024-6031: 0.11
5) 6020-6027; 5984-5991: 0.00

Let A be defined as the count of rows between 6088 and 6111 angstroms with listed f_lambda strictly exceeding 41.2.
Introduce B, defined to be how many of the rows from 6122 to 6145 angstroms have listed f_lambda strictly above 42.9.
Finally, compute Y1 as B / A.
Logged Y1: 0.40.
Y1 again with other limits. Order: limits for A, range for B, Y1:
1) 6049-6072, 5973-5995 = 0.23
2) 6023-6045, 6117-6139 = 0.17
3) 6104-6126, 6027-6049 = 1.00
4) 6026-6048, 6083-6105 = 0.43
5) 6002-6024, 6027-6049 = 0.71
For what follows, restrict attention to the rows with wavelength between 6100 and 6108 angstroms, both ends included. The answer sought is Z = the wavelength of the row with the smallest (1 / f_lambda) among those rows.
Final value 6106.01 angstroms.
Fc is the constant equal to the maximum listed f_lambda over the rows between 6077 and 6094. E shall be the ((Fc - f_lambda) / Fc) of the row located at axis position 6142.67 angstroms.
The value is 0.218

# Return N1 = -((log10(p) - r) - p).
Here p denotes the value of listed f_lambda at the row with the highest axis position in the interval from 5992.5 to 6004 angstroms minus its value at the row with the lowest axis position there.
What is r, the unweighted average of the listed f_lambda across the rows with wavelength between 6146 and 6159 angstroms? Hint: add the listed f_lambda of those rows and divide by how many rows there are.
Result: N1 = 46.3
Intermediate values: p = 3.4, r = 43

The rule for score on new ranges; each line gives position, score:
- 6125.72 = -6.69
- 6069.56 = -6.72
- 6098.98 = -6.65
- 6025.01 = -6.31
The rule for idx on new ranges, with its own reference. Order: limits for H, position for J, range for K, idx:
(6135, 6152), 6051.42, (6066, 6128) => 1.47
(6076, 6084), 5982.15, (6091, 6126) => 1.43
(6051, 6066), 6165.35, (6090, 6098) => 1.47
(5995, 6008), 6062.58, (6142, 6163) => 1.48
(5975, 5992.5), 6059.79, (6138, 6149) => 1.45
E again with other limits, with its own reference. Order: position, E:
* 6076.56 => 0.193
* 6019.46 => 0.289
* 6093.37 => 0.212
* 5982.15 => 0.119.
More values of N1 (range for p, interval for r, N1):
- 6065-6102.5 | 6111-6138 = 40.3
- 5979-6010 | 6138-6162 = 46.2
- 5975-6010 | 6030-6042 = 44.9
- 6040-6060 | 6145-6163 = 42.8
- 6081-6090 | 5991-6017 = 48.3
